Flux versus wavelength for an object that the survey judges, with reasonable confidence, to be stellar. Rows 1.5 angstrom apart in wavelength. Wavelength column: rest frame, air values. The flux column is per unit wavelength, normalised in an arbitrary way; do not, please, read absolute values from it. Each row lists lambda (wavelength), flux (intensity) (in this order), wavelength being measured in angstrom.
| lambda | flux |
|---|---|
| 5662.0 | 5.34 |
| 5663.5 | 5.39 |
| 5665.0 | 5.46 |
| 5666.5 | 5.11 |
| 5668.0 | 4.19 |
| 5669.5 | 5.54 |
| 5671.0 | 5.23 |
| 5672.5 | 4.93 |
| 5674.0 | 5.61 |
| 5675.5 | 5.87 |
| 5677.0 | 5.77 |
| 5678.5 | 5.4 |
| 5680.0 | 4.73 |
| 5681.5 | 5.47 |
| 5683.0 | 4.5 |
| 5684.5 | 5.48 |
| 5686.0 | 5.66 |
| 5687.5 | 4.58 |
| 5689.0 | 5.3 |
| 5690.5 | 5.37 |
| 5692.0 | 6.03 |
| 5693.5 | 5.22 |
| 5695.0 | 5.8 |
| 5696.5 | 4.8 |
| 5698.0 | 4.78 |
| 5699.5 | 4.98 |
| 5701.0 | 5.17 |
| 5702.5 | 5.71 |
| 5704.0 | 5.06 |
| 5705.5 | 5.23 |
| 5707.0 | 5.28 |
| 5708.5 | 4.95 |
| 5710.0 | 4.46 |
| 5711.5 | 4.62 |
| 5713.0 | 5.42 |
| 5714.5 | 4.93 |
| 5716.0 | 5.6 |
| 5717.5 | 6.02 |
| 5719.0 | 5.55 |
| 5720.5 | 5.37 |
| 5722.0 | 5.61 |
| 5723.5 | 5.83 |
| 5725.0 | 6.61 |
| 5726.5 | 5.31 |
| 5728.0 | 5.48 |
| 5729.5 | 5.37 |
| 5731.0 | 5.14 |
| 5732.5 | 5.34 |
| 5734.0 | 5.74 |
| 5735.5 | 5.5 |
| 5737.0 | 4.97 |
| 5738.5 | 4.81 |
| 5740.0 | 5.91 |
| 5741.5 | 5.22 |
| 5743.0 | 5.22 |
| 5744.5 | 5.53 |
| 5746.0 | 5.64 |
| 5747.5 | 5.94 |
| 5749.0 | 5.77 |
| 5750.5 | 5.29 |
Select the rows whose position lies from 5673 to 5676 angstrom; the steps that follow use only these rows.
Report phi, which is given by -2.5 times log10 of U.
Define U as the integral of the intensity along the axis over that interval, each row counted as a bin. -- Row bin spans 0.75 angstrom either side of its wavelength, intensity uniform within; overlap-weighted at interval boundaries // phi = -3.1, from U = 17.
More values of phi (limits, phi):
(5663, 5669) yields -3.7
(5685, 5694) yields -4.2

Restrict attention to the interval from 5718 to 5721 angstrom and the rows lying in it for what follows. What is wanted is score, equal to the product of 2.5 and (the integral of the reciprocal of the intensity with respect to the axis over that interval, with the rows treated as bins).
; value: 1.36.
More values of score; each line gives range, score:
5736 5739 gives 1.52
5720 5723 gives 1.36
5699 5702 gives 1.46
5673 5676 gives 1.33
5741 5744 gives 1.43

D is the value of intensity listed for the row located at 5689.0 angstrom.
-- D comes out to 5.3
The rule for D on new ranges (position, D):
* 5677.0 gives 5.77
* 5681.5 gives 5.47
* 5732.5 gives 5.34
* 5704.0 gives 5.06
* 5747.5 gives 5.94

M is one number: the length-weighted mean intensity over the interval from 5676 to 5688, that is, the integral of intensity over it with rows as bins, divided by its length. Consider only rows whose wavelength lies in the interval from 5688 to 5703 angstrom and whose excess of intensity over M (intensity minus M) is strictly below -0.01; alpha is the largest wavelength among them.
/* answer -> 5701.0 angstrom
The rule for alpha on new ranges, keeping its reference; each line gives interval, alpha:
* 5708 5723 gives 5714.5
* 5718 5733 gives 5731.0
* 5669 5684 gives 5683.0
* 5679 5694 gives 5687.5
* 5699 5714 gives 5711.5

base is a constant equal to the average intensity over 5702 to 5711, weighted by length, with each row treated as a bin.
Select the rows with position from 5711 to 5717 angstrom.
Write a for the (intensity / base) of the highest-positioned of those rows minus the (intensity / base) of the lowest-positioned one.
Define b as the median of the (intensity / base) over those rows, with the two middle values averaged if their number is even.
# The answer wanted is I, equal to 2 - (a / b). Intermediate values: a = 0.19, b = 1.02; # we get 1.81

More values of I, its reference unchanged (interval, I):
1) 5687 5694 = 1.88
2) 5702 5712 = 2.22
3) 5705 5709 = 2.05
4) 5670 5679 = 1.97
